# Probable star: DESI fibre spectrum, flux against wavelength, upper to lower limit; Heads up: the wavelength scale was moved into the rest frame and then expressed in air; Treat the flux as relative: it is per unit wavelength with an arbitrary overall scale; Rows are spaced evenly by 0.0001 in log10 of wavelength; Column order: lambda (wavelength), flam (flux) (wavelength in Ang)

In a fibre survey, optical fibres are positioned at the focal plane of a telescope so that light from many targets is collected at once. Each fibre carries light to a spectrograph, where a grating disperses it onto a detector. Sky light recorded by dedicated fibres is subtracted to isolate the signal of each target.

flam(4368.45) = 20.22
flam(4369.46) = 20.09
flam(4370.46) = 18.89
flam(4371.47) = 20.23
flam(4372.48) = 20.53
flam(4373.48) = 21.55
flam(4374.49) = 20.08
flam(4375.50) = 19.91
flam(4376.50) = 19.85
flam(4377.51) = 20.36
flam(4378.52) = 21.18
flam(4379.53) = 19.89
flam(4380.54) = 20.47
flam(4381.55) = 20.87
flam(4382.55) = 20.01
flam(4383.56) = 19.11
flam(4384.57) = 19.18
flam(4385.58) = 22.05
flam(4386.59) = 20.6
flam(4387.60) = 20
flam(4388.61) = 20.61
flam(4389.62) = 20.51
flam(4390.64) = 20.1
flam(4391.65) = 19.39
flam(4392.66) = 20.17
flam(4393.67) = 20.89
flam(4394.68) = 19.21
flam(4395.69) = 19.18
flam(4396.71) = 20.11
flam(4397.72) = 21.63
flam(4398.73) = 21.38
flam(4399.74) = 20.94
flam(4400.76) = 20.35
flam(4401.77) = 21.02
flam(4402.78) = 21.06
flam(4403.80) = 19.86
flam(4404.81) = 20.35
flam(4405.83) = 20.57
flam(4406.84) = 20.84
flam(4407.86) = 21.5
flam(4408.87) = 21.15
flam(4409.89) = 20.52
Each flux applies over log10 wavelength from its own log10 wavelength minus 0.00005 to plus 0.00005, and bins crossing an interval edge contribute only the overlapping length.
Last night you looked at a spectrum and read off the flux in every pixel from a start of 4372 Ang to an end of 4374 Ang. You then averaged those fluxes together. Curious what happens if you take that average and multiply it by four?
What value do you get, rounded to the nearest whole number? 84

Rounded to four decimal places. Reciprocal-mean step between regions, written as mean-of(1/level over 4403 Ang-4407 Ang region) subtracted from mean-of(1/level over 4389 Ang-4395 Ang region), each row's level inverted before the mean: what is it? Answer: 0.0009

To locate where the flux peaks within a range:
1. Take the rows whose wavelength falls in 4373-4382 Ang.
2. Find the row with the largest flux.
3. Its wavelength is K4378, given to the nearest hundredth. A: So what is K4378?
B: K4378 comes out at 4373.48 Ang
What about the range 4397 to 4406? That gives 4397.72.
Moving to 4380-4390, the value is 4385.58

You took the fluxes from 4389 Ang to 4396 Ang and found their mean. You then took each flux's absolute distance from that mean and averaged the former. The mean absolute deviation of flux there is 0.57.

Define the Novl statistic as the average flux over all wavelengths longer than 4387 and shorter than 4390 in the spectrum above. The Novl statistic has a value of 20.4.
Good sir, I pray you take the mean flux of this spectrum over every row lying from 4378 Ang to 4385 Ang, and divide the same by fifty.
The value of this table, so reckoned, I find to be 0.402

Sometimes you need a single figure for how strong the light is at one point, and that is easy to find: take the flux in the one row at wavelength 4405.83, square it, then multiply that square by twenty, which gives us 8462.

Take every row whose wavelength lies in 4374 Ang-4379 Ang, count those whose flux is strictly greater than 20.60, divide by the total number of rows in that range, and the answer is 0.20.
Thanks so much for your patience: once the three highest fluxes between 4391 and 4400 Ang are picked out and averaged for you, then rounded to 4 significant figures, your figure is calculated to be 21.32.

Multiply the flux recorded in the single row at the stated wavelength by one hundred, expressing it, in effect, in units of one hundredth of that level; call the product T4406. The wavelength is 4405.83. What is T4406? 2057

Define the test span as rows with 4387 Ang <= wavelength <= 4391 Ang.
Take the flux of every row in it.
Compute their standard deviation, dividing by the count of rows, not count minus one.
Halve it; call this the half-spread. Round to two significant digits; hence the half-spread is 0.13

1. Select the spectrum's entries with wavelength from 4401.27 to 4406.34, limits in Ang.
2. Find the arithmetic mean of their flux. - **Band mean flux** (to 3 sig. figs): 20.6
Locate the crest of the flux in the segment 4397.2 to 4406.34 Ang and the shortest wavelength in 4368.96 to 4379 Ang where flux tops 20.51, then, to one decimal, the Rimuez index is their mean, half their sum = 4385.1 Ang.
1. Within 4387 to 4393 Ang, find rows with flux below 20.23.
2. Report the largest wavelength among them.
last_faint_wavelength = 4392.66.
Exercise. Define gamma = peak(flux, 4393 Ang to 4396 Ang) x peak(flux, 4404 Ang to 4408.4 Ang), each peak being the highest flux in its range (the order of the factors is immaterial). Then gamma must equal 449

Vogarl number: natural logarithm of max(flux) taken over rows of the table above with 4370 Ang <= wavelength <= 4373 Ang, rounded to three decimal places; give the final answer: 3.022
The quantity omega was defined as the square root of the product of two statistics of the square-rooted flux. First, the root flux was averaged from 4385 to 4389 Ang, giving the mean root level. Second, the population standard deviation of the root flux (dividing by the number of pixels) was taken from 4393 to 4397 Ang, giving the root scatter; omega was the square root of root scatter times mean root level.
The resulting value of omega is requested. 0.60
